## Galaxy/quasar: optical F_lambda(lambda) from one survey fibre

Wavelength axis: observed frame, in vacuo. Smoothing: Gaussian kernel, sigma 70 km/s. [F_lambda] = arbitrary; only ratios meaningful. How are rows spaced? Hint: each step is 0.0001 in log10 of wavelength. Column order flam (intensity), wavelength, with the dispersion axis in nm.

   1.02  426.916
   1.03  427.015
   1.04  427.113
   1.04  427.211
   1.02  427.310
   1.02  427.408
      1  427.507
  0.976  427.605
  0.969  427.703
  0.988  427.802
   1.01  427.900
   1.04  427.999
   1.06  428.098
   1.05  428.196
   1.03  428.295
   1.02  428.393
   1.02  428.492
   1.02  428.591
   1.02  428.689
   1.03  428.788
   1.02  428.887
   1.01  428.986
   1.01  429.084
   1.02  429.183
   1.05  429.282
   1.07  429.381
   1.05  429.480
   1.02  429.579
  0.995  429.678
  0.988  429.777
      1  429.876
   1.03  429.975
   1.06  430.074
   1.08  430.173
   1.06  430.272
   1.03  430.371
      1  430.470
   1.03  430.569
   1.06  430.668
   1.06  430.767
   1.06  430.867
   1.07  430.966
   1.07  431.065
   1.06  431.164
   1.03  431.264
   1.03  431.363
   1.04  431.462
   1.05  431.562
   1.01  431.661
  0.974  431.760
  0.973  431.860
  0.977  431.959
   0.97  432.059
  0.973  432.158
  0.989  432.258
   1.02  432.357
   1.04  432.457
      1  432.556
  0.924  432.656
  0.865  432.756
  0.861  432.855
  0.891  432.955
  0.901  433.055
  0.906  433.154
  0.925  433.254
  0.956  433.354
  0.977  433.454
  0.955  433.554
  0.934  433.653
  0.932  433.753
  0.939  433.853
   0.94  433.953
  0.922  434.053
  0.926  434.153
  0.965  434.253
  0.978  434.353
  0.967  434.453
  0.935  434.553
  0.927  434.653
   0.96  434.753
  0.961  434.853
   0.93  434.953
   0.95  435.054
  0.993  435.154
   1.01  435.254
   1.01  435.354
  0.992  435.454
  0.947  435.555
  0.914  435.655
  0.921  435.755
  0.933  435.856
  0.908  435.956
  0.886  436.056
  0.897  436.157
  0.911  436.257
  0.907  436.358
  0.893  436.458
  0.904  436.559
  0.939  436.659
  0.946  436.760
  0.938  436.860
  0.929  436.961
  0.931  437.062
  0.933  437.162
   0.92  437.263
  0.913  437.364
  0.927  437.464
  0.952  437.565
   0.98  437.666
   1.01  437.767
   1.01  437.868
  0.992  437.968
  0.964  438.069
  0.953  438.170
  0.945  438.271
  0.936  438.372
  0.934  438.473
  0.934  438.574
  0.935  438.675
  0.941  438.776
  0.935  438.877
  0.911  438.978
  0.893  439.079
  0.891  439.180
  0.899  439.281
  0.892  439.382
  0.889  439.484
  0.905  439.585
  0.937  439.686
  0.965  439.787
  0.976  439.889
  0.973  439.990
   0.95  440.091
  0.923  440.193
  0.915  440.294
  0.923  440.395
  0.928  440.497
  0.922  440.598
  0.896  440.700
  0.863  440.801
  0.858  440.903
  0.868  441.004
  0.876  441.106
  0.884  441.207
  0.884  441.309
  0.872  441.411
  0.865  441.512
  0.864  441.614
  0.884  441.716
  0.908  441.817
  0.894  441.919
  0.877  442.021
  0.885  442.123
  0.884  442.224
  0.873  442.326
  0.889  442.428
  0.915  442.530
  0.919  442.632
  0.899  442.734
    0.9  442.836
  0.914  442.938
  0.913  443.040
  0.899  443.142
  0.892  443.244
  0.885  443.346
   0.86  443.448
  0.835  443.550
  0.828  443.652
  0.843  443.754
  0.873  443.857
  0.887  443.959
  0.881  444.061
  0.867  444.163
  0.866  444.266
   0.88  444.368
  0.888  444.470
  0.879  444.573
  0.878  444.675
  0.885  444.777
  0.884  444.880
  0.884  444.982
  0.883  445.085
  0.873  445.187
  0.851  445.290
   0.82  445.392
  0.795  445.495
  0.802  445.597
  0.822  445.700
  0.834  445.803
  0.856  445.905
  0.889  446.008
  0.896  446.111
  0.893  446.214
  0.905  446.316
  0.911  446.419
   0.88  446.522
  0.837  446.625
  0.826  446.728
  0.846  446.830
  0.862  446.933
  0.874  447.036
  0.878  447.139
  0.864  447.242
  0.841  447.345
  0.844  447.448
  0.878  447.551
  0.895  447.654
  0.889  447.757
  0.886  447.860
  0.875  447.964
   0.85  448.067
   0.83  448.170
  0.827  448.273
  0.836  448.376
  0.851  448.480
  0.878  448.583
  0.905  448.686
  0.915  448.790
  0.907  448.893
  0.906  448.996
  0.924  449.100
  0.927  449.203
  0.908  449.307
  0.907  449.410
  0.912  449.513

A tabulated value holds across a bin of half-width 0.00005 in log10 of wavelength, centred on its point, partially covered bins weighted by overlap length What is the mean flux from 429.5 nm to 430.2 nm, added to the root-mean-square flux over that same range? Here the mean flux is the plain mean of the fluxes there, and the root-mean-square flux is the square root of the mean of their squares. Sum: 2.05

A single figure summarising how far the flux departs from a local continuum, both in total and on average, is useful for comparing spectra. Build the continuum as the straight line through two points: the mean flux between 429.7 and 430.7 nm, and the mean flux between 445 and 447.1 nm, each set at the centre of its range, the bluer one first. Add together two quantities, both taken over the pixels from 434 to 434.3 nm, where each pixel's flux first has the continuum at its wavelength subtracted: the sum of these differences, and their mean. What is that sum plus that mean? -0.21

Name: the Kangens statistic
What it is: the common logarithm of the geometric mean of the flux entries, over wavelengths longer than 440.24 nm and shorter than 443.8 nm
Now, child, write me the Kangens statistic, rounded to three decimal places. -0.053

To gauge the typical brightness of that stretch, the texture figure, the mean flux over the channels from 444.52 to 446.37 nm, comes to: 0.86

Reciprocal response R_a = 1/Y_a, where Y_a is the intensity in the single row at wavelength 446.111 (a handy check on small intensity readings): 1.12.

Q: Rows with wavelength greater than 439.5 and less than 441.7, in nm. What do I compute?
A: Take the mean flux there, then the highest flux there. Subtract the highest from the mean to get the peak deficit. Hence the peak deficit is -0.07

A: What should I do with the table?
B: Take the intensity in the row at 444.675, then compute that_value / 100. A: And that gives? 0.0088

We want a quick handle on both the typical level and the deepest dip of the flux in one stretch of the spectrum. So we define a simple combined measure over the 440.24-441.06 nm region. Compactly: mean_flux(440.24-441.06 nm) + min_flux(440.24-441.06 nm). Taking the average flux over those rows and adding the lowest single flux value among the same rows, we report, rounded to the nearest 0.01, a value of 1.75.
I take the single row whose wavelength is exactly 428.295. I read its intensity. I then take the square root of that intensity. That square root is 1.015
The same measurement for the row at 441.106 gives 0.936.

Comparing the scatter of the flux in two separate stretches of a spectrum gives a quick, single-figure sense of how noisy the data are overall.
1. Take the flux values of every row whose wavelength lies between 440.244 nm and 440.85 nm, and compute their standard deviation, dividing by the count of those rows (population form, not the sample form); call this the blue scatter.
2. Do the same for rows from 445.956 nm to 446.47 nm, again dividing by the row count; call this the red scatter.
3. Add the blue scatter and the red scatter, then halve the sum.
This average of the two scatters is 0.015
